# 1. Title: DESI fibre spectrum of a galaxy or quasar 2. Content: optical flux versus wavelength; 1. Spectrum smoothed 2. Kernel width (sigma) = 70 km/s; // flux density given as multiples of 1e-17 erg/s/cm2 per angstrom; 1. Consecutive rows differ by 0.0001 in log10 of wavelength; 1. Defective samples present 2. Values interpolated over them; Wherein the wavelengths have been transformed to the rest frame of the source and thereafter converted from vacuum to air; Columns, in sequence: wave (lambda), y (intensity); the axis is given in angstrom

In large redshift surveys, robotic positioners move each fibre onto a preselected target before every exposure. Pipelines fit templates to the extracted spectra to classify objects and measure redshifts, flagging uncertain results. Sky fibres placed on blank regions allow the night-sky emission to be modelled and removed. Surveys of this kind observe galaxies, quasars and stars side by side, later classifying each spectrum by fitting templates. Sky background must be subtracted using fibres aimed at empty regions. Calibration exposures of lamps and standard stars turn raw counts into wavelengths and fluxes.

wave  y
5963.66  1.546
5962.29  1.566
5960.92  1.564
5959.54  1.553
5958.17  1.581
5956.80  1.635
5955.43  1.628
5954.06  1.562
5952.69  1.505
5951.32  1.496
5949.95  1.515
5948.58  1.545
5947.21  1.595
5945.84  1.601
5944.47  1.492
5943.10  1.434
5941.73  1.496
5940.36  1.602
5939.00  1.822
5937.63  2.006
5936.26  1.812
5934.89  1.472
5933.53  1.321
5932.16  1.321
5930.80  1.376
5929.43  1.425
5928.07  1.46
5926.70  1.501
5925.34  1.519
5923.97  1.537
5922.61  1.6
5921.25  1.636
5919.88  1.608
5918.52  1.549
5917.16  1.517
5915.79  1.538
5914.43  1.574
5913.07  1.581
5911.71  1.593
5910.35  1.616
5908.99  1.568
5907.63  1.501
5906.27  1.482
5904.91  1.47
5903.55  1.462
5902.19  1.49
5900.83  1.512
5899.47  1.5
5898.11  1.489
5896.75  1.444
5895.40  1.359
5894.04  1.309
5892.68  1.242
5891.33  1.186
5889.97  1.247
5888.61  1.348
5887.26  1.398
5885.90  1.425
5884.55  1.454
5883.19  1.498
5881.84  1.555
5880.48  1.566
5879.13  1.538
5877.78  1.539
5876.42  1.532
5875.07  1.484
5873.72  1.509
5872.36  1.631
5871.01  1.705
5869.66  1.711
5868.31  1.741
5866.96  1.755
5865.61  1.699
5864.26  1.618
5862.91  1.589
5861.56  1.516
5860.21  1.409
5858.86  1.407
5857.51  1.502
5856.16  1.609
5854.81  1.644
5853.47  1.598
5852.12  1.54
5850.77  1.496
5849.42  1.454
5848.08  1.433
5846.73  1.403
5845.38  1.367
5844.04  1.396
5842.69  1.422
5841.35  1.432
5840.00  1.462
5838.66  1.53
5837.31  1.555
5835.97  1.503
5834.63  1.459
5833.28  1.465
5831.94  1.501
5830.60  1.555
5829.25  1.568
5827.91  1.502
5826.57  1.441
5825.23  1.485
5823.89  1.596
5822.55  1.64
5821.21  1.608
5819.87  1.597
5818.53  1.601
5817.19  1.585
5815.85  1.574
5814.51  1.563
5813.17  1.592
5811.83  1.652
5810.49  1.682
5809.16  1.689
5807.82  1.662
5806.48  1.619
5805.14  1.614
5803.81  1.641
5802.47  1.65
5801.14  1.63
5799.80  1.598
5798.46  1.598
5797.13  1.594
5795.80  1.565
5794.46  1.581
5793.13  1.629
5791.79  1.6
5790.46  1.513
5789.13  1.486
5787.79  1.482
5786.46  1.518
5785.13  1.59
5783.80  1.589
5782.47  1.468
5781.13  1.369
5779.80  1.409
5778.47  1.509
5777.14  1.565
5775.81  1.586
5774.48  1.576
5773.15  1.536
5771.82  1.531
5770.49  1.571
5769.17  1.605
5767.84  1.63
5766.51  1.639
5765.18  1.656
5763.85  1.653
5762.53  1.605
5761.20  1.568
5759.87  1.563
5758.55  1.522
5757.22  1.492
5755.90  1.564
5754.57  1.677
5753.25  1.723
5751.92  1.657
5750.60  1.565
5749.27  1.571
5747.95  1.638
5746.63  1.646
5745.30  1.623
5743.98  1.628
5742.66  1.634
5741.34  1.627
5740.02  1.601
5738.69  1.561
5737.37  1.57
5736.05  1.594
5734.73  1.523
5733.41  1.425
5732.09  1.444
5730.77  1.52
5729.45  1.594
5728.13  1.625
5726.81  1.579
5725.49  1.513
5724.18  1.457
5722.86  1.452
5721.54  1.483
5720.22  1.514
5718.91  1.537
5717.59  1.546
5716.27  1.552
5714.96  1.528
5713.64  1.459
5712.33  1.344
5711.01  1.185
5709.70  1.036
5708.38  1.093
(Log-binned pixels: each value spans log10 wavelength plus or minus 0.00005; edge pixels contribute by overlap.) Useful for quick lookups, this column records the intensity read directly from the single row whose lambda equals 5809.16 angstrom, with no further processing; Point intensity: 1.689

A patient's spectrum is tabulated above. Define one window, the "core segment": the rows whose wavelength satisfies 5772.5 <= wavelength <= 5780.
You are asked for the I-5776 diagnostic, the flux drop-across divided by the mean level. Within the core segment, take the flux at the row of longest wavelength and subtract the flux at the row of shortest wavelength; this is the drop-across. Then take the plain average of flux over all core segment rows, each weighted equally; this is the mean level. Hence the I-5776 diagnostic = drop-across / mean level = -0.083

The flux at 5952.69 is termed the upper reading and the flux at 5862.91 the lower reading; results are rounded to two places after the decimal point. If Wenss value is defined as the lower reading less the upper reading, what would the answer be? 0.08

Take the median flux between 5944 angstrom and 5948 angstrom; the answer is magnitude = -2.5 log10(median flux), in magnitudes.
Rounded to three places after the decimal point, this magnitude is -0.507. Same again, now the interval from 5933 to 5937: -0.420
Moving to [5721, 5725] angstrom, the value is -0.409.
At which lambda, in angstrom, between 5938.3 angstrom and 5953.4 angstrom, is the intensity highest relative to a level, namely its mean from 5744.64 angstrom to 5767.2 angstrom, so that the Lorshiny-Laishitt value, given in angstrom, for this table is 5939.00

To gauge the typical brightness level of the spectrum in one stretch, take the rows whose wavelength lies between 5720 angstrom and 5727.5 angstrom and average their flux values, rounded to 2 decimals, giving 1.50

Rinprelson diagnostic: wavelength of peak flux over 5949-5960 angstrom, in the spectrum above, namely 5956.80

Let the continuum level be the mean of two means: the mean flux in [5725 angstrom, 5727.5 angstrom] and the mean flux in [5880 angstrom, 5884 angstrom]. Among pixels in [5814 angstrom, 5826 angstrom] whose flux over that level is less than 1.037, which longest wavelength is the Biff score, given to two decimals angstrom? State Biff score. 5825.23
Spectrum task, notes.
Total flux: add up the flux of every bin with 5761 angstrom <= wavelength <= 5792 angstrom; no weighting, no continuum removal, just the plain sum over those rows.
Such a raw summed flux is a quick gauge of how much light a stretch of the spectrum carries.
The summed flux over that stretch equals 37.3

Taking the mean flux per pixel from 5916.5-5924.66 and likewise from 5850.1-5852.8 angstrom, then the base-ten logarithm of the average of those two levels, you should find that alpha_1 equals 0.189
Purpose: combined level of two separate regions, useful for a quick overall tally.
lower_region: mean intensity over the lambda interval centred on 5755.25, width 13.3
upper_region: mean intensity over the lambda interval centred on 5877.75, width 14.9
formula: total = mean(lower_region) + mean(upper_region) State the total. 3.14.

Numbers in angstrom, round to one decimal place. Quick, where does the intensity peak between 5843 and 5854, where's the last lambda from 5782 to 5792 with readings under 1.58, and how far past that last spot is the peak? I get 63.0 angstrom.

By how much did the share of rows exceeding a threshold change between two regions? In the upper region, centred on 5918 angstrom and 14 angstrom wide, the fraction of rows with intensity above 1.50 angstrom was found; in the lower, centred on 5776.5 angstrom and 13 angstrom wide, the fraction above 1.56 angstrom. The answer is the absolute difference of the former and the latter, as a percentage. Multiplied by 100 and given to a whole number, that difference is 60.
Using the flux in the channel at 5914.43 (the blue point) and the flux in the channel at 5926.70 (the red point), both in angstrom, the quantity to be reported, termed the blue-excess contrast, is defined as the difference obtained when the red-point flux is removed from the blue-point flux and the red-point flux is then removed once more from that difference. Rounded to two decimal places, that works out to -1.43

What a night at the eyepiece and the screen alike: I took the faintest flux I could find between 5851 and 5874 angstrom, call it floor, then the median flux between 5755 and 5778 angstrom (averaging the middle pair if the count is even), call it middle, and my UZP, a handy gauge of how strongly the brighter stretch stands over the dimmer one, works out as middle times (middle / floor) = 1.75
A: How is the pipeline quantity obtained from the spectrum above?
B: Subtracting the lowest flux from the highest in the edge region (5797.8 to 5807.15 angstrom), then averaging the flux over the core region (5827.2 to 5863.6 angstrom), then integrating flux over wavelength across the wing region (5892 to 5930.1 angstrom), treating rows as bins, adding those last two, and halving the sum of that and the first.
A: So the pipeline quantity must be 29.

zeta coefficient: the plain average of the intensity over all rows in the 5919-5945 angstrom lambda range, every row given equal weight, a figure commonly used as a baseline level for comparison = 1.55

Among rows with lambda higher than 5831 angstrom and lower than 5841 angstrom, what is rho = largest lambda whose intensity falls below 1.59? 5840.00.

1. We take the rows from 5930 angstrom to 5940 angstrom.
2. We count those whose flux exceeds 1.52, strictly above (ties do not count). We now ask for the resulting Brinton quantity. 3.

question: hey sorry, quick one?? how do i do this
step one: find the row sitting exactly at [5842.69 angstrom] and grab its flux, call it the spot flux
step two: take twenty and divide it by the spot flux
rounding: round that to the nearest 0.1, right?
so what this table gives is 14.1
